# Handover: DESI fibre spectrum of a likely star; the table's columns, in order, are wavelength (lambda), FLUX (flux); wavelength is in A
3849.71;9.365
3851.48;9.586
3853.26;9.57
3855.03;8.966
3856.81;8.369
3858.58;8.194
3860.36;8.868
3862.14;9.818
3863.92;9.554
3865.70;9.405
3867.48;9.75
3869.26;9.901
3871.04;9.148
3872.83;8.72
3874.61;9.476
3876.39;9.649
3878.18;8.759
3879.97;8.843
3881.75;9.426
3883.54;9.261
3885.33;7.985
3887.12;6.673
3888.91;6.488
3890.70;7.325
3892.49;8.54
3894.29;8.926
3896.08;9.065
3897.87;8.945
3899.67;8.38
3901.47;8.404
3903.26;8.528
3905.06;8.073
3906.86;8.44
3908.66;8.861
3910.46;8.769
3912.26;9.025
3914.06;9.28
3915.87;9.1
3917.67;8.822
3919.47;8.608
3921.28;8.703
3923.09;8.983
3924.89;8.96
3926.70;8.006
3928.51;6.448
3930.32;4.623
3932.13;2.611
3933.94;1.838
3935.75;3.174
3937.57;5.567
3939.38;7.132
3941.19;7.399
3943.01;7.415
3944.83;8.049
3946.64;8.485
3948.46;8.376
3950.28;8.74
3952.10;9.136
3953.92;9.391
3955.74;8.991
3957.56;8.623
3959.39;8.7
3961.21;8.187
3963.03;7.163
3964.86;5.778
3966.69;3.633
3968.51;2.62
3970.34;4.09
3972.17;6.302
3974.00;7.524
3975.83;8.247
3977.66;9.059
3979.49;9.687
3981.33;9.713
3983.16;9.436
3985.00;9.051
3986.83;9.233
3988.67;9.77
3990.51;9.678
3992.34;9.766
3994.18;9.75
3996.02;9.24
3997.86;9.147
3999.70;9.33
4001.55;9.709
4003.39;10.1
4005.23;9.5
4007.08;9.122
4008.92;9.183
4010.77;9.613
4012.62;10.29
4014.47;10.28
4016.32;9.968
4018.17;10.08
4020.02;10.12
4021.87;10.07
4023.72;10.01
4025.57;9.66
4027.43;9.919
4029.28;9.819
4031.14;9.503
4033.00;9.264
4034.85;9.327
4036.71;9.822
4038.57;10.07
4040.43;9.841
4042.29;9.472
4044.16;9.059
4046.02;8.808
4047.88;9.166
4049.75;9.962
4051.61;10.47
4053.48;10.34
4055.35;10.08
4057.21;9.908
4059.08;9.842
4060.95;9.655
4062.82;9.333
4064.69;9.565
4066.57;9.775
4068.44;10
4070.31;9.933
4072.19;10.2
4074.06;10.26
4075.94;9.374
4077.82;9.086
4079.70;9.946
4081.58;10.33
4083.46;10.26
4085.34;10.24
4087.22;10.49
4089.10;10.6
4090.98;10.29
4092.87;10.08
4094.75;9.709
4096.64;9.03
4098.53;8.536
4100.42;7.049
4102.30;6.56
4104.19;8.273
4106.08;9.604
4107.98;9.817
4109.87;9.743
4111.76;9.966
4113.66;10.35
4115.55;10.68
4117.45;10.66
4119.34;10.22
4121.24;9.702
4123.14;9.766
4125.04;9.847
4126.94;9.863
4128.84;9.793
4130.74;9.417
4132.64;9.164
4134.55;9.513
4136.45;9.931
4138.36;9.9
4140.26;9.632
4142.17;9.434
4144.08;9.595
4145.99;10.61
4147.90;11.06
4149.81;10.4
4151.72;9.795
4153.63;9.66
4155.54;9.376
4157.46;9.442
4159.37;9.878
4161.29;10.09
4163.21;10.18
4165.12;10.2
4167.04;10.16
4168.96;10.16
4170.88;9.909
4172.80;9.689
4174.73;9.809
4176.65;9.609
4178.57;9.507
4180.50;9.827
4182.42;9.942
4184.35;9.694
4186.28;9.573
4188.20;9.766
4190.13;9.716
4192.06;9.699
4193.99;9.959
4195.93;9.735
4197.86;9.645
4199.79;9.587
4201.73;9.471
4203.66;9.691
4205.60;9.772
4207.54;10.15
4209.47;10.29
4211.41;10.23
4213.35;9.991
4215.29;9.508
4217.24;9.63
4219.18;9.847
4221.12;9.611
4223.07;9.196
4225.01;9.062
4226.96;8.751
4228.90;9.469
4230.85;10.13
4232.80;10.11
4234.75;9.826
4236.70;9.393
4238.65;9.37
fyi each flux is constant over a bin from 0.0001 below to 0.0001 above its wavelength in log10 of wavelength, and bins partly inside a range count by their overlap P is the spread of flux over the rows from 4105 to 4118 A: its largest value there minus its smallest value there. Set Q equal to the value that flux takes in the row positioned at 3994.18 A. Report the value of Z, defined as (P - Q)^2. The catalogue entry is 75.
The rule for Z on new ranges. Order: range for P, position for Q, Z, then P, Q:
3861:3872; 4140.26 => 79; 0.8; 9.632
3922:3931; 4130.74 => 26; 4.4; 9.417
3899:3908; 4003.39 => 93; 0.5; 10.1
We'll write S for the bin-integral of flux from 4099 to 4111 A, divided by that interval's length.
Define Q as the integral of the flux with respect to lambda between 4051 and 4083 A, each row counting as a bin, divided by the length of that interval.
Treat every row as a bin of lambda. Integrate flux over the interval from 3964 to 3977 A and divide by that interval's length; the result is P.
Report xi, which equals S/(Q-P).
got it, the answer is 2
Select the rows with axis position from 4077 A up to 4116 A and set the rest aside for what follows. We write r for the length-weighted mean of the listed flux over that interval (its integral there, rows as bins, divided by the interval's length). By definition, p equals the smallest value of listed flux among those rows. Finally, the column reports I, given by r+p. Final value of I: 16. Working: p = 6.56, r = 9.5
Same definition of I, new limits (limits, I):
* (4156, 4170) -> 19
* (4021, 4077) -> 19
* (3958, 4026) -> 11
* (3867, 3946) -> 10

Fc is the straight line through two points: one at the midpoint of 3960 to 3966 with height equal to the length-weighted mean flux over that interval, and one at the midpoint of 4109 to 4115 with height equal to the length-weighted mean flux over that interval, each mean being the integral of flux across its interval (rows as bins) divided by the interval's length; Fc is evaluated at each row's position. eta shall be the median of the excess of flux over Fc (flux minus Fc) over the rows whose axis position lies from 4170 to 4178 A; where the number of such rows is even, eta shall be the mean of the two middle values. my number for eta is -1.6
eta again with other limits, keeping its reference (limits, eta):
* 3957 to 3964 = 1.5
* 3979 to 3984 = 2.3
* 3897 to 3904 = 2.7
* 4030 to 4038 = 1.0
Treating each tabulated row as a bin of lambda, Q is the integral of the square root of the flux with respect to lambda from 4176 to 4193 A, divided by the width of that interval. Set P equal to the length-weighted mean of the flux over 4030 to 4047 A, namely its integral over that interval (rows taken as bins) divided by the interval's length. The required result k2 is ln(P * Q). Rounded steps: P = 9.5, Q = 3.12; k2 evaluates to 3.38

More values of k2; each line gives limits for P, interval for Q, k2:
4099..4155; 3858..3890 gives 3.36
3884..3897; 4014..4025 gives 3.22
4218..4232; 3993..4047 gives 3.38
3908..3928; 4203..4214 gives 3.33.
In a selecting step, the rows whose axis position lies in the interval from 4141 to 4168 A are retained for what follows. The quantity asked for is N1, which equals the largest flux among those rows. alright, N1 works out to 11.06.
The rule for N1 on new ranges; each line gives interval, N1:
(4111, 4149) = 11.06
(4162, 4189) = 10.2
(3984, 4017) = 10.29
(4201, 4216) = 10.29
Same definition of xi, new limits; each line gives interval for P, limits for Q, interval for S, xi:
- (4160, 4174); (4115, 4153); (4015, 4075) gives -96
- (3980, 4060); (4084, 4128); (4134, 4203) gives -147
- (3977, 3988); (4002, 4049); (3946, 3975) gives 23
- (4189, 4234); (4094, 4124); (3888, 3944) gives -21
